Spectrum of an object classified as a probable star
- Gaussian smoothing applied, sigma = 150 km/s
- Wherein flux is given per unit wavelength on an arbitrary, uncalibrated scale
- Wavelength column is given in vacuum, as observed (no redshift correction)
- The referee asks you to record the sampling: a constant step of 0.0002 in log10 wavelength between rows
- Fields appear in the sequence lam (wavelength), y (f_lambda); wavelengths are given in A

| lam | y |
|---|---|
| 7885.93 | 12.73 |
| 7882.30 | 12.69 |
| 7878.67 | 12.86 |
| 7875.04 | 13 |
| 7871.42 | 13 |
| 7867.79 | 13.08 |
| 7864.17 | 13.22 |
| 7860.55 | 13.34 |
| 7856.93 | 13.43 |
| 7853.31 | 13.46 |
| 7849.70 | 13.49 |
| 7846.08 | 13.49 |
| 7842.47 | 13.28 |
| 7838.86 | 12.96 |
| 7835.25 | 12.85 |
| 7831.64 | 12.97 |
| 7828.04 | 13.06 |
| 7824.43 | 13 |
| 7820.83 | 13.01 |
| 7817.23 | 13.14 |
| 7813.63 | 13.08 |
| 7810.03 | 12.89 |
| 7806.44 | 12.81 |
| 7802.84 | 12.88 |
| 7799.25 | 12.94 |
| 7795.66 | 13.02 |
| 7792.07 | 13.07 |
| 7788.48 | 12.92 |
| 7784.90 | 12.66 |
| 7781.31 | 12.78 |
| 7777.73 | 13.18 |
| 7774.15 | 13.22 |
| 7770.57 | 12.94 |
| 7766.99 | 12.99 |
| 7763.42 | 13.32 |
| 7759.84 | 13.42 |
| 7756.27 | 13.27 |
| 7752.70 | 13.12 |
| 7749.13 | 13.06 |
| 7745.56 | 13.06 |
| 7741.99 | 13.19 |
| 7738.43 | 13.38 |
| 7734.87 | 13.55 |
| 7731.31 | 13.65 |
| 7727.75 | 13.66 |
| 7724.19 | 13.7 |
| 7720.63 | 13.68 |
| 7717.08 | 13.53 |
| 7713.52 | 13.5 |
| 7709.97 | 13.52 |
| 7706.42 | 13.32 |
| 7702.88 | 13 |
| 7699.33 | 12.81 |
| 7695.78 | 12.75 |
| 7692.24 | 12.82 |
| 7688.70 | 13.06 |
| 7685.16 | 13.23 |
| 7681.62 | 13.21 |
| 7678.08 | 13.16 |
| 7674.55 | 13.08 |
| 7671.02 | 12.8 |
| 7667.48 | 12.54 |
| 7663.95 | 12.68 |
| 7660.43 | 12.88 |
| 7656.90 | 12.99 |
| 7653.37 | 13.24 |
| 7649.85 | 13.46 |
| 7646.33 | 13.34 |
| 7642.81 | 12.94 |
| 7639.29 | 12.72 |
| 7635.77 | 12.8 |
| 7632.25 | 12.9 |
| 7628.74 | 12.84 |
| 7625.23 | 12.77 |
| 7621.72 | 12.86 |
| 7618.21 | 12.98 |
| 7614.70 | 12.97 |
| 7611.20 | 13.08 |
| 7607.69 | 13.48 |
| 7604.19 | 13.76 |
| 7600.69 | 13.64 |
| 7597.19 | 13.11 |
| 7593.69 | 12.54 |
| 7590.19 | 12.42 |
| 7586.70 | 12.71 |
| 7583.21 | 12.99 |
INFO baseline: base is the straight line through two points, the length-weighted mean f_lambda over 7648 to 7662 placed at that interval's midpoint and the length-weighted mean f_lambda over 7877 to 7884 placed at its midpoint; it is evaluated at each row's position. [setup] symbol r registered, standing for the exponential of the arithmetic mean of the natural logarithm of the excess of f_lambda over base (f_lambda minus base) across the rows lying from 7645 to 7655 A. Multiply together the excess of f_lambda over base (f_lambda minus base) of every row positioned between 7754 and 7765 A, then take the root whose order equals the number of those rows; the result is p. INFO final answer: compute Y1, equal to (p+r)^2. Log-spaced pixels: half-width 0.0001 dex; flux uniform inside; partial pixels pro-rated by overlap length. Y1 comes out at 0.3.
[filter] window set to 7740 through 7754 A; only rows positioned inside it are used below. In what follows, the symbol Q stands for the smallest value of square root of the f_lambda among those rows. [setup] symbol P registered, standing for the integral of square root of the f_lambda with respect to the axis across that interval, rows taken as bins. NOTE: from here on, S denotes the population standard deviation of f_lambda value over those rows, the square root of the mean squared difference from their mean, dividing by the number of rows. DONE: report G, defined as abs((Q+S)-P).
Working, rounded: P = 51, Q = 3.61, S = 0.05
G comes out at 47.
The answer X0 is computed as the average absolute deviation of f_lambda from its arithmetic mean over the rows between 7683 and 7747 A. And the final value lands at 0.28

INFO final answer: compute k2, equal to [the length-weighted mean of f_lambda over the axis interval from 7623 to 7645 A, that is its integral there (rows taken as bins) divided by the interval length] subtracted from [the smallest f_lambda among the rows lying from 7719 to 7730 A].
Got 0.82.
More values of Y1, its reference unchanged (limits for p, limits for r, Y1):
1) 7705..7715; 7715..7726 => 0.9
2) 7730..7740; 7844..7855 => 1.3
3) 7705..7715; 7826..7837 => 0.2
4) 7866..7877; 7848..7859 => 0.8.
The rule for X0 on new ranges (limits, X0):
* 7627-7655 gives 0.24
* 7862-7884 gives 0.13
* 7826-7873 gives 0.20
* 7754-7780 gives 0.13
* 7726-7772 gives 0.20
